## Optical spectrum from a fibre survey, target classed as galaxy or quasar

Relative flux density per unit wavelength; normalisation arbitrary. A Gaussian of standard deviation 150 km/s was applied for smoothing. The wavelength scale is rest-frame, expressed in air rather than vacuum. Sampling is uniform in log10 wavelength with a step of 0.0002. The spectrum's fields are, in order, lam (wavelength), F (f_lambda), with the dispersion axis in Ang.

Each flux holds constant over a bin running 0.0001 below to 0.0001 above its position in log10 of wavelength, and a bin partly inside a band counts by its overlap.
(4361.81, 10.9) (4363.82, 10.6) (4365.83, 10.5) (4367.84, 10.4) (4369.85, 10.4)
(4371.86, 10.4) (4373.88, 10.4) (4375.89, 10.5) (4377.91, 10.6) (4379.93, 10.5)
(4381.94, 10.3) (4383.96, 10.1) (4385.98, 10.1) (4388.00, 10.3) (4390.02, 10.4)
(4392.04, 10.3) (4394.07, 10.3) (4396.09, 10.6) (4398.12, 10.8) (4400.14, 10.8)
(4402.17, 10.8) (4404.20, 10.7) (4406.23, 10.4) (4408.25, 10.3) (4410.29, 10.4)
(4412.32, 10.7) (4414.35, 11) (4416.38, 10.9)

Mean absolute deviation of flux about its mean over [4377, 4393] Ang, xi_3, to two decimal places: 0.13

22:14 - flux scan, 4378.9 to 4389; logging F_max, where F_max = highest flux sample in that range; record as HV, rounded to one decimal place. 10.5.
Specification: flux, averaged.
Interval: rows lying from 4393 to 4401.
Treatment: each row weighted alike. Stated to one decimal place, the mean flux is 10.6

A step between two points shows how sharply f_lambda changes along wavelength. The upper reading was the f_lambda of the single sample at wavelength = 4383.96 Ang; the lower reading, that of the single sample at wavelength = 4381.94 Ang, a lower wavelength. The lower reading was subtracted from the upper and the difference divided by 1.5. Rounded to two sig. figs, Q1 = -0.13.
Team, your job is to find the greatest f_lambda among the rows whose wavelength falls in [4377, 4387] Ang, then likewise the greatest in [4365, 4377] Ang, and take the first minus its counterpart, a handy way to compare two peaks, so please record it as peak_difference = 0.10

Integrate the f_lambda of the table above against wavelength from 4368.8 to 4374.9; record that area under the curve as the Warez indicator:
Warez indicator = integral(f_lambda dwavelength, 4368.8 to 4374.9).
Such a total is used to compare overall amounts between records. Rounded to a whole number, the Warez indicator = 63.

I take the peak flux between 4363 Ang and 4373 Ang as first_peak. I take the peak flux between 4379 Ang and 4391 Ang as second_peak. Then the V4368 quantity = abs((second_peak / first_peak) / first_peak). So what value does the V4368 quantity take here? 0.093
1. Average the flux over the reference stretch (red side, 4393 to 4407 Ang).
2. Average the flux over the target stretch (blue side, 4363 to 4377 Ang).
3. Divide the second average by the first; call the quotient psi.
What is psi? 0.984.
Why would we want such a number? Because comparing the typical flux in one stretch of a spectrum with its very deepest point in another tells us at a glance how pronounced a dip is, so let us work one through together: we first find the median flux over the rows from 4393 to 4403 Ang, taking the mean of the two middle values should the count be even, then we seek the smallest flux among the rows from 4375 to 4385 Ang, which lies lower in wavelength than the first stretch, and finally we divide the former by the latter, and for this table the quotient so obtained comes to 1.07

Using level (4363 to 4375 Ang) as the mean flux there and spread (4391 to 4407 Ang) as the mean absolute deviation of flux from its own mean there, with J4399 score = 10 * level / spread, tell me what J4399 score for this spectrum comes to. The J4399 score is 548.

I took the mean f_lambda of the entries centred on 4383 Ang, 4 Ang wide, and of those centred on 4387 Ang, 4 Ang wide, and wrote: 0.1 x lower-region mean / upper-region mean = 0.100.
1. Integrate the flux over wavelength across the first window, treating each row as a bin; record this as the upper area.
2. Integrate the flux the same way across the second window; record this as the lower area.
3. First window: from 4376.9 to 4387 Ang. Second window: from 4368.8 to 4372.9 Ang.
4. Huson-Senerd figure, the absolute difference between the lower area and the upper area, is 62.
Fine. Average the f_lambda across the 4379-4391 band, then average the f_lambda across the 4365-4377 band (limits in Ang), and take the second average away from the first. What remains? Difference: -0.15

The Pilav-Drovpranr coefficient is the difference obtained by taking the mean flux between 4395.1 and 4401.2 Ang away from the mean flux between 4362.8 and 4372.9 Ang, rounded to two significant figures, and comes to -0.27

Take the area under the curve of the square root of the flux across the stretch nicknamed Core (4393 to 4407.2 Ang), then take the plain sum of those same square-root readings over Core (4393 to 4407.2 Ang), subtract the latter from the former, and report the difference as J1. 23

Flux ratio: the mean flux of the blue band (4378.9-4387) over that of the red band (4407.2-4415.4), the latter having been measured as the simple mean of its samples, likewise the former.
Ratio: 0.97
